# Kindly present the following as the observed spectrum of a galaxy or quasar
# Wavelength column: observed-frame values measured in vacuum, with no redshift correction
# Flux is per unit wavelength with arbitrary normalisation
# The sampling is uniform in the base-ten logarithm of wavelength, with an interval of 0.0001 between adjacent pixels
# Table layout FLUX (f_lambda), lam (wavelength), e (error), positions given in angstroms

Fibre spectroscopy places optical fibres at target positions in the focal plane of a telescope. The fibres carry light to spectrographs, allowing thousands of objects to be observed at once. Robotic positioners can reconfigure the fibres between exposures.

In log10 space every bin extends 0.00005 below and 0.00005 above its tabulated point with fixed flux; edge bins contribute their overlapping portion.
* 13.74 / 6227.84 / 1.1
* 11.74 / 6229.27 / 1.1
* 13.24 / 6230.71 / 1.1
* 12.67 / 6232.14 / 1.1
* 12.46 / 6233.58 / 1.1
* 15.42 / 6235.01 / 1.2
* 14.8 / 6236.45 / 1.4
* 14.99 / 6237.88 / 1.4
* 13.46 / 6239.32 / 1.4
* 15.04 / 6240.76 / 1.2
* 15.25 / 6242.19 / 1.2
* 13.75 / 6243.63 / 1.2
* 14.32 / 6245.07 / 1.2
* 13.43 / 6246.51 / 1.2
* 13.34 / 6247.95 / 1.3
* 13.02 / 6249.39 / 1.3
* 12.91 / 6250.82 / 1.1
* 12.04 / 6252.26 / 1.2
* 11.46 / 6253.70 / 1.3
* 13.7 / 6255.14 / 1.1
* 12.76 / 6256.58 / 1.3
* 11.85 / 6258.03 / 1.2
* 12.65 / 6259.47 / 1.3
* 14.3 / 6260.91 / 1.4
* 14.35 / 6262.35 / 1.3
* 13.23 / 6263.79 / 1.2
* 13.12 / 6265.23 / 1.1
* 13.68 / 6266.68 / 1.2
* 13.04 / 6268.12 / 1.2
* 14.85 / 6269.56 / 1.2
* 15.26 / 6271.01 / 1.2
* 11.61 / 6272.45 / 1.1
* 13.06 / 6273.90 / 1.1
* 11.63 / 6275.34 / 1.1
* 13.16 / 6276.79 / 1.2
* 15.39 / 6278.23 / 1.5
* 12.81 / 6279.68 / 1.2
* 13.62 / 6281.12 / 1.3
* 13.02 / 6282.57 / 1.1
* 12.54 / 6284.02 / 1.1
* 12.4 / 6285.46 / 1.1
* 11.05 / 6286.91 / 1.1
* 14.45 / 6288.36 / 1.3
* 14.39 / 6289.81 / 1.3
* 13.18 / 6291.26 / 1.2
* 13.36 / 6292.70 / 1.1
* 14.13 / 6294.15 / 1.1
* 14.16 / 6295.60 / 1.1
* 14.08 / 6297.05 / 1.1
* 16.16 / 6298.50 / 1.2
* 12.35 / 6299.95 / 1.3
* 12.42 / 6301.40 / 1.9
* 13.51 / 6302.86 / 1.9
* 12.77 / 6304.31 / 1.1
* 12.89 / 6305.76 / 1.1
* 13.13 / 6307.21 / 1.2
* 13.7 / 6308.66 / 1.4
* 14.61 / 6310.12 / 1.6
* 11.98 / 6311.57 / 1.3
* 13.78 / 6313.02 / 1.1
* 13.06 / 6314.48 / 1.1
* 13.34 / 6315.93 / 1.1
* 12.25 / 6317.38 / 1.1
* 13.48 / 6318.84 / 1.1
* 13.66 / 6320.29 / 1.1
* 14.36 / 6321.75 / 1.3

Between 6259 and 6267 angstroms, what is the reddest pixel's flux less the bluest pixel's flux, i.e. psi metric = 1.0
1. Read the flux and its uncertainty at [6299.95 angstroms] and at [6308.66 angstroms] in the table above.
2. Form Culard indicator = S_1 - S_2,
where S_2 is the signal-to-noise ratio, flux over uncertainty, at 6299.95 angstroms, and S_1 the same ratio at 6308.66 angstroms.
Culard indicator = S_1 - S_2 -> 0.3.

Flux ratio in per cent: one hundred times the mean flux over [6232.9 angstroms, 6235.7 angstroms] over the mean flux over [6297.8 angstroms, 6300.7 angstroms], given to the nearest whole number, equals 98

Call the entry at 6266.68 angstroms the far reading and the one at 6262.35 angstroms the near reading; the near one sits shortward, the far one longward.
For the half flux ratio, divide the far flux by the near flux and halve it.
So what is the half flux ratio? 0.48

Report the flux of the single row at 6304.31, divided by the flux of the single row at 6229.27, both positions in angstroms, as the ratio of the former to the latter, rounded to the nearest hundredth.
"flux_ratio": 1.09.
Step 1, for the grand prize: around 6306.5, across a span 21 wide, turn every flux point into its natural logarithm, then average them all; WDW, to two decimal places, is 2.59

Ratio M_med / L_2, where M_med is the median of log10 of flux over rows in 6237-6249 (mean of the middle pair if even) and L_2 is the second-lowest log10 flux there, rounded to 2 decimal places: 1.02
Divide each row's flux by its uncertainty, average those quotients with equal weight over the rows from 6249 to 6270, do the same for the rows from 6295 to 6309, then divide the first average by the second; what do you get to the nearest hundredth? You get 1.01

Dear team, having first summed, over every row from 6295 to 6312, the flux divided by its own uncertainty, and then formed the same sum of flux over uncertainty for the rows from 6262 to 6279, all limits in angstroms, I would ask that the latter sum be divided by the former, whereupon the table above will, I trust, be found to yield 1.09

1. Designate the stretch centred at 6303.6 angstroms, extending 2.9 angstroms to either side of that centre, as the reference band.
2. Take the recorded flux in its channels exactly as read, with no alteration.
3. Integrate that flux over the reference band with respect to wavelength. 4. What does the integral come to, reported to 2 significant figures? 75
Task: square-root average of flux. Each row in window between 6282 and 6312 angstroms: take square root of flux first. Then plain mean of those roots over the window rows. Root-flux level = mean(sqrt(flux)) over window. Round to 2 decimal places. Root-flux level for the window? 3.65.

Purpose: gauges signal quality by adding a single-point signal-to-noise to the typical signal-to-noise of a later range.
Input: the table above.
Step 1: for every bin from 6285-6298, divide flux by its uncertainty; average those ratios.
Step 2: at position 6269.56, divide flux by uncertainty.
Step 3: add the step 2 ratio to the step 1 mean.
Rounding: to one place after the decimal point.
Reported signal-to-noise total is 24.1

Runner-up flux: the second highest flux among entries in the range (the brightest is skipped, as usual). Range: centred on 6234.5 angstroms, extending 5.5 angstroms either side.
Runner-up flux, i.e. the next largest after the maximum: 14.99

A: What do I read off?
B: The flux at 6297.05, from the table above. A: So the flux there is 14.08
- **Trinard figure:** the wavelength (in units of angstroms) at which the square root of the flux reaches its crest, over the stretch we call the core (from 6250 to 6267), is 6262.35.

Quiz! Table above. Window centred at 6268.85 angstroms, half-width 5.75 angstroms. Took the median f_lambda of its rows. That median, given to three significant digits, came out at 13.2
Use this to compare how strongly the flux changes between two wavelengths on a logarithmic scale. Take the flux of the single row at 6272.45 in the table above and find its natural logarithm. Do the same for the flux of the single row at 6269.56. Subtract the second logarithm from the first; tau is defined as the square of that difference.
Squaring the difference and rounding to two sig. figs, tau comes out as 0.061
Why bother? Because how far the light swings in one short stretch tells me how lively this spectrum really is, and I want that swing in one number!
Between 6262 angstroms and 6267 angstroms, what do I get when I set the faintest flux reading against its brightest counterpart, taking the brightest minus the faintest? 1.2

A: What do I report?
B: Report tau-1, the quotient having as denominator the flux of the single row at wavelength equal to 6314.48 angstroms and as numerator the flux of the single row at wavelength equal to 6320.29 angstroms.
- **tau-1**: 1.05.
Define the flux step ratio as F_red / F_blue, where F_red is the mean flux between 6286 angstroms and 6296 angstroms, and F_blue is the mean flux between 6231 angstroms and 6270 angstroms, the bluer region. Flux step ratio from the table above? 1.00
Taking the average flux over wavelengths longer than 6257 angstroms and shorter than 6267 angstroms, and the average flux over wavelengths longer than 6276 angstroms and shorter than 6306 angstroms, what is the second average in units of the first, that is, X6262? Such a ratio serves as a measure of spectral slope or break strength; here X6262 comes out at 1.01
